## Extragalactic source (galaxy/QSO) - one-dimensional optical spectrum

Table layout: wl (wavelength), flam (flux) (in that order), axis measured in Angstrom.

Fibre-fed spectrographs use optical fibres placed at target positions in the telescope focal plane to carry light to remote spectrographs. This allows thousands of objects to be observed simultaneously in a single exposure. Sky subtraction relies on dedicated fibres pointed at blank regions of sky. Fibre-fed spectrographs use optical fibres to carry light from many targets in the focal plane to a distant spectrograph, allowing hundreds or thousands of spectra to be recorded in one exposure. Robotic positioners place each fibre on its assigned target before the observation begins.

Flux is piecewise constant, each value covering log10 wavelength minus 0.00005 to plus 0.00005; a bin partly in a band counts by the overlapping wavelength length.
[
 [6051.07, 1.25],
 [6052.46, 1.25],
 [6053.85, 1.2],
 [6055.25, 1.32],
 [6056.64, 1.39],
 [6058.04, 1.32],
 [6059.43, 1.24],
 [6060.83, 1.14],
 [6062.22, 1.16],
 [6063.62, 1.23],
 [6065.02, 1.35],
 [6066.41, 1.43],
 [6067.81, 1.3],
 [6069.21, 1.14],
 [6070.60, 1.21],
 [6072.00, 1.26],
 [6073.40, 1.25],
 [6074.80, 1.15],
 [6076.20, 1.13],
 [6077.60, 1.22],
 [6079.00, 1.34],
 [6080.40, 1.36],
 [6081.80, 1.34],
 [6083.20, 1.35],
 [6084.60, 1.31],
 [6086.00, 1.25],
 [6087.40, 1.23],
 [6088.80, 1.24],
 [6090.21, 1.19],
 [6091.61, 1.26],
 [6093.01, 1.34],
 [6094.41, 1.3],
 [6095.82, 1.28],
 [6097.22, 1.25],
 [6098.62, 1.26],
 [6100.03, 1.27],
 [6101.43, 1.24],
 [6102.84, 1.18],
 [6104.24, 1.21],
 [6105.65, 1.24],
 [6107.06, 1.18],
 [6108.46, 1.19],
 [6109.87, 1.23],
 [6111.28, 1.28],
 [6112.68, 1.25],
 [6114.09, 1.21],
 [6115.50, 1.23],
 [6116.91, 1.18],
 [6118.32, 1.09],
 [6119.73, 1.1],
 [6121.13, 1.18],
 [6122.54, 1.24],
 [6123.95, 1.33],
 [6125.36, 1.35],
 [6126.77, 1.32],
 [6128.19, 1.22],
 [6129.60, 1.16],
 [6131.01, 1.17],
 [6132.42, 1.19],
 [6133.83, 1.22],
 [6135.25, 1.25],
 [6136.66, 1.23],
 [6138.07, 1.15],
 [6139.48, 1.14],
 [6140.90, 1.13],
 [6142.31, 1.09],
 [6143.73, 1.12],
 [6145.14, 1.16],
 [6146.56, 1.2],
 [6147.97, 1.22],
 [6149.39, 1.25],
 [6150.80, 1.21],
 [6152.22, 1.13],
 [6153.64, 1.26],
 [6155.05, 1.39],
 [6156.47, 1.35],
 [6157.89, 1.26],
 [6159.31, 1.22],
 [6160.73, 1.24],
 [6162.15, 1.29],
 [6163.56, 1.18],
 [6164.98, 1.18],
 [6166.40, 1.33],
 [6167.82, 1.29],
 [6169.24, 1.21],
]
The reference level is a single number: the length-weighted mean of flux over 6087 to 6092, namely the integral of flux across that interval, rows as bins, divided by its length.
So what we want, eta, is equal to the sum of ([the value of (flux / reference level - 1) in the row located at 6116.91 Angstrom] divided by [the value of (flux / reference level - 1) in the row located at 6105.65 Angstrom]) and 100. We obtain 96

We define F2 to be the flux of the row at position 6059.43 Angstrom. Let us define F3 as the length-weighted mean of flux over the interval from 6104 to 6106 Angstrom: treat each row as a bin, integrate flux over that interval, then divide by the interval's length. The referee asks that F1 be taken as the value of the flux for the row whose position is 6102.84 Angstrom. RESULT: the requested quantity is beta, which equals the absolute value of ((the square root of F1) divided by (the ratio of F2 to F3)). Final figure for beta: 1.07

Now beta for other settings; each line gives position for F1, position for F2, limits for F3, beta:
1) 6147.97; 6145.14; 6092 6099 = 1.23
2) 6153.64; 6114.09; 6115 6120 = 1.07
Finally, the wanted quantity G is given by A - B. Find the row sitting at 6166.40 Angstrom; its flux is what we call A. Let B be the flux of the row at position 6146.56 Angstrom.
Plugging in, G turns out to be 0.13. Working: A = 1.33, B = 1.2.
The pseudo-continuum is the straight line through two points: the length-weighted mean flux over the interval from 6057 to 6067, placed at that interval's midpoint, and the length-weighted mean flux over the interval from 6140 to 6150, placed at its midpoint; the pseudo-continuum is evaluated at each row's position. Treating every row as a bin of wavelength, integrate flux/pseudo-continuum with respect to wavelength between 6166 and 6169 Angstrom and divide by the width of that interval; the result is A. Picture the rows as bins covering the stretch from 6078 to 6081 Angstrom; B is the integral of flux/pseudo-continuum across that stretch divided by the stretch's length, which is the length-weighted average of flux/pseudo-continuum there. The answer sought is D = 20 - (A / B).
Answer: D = 18.9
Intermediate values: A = 1.14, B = 1.07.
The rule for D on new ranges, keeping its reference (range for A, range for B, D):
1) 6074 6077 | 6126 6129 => 19.1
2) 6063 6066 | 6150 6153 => 19.0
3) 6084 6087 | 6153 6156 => 19.1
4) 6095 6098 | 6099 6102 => 19.0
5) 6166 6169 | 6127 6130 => 18.9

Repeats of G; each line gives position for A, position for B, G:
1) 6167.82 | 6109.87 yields 0.06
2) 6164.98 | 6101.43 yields -0.06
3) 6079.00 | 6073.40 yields 0.09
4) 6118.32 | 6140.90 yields -0.04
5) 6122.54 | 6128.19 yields 0.02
